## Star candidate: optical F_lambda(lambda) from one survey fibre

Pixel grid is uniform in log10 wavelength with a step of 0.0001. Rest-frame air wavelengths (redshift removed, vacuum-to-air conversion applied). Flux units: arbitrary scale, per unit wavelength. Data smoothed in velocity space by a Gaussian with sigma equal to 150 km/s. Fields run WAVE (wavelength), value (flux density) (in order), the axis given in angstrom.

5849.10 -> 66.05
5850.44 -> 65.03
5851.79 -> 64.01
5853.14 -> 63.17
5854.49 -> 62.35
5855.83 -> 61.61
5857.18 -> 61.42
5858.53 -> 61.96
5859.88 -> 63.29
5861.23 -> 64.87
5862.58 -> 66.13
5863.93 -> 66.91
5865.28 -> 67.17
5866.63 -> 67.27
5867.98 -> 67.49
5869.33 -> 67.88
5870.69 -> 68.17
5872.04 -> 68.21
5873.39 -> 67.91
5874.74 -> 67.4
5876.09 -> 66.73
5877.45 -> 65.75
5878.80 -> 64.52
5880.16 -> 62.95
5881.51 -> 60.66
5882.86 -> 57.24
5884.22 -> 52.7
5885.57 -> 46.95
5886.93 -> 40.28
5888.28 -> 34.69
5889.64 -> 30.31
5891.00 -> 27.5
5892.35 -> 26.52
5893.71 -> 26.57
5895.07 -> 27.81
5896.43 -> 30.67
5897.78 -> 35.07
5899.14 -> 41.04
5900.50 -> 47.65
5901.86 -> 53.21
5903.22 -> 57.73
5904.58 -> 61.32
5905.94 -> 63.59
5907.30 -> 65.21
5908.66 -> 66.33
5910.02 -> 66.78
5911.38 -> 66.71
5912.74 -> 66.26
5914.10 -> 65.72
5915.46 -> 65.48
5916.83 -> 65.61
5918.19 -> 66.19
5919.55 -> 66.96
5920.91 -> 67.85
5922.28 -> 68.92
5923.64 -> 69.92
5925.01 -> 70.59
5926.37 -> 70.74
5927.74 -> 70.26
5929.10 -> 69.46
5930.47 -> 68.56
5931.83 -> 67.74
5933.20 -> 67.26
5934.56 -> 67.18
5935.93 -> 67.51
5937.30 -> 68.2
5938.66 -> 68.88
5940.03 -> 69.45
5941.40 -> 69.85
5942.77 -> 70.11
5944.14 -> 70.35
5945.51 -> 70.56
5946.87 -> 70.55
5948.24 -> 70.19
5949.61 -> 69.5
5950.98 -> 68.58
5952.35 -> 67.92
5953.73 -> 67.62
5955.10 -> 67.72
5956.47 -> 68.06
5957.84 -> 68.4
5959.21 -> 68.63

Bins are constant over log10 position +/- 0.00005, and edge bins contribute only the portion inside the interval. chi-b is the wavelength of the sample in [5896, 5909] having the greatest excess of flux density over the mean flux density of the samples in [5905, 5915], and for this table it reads 5908.66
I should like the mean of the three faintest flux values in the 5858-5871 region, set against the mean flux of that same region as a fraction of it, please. 0.959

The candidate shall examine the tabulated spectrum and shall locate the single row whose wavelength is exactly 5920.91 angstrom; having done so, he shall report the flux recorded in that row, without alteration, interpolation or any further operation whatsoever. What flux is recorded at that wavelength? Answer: 67.85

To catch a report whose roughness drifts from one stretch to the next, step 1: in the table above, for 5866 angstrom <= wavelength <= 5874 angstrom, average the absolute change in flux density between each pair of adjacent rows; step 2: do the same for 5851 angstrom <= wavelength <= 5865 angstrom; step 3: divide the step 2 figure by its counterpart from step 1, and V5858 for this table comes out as 3.6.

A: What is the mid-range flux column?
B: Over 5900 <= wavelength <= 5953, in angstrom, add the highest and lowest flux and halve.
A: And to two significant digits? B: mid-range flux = 59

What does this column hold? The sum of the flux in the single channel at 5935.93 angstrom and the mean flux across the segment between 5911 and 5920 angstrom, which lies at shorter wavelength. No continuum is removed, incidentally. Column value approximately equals 133.6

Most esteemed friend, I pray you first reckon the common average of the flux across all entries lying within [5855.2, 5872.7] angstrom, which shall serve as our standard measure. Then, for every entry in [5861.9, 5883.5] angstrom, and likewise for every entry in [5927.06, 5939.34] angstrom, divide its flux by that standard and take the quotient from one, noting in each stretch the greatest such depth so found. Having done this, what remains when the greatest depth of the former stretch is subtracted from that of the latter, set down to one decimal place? -0.2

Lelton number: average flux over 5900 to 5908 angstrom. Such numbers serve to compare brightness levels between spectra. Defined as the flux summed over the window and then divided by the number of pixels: 58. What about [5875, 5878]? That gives 66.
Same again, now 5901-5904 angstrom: 55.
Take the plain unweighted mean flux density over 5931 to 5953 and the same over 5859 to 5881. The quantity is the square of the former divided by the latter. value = 72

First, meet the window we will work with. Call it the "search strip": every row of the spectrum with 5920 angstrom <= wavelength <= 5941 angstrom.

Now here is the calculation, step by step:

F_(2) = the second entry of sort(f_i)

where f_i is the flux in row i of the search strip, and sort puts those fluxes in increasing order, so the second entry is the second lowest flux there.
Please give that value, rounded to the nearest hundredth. 67.26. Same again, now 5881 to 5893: 27.50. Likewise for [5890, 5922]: 26.57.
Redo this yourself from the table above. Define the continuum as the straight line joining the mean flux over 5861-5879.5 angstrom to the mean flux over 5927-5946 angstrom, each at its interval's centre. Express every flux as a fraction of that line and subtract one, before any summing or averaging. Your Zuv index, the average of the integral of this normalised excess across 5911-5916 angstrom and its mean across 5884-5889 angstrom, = -0.26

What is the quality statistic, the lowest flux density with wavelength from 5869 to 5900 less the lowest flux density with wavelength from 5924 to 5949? -41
